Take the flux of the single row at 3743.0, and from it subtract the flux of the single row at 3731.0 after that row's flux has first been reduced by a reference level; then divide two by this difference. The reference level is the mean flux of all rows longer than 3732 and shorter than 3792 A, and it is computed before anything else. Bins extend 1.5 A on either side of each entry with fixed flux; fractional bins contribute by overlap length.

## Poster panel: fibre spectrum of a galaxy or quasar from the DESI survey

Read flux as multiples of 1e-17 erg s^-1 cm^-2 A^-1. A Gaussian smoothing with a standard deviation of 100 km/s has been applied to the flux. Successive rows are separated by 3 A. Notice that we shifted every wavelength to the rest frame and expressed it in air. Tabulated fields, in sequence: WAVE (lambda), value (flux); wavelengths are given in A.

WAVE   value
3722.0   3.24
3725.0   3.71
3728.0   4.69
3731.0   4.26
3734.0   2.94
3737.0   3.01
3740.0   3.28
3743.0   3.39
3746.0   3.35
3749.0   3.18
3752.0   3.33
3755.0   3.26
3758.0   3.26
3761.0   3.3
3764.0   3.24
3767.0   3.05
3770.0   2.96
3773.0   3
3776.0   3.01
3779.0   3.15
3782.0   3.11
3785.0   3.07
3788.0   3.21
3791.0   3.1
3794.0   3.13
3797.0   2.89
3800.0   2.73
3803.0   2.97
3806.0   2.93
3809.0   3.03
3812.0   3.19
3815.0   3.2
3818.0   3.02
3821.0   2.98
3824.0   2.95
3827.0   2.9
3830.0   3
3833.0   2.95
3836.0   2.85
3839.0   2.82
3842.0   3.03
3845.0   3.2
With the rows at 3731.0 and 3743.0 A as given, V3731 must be 0.87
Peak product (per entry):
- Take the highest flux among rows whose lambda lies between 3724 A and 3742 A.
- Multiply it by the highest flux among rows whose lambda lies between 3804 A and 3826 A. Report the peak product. 15.0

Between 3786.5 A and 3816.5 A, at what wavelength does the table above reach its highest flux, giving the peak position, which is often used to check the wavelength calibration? 3788.0 A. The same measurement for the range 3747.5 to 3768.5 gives 3752.0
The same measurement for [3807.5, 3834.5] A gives 3815.0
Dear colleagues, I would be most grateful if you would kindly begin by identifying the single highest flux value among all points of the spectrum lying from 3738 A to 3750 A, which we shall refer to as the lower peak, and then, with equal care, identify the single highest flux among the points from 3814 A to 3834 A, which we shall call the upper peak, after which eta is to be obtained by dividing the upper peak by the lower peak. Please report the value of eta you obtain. 0.944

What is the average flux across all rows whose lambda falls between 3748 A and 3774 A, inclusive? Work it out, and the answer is 3.18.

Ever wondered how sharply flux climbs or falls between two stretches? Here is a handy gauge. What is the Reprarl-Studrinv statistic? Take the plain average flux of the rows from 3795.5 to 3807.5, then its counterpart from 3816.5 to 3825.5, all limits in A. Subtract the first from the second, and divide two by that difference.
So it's 19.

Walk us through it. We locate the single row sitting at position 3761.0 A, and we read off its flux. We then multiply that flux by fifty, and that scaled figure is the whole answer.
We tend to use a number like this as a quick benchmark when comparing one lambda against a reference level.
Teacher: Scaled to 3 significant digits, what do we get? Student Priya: 165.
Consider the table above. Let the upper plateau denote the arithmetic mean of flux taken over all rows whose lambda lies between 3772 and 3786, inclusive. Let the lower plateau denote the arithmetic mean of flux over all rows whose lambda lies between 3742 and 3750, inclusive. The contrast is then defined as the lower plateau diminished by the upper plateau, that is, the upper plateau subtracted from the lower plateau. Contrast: 0.24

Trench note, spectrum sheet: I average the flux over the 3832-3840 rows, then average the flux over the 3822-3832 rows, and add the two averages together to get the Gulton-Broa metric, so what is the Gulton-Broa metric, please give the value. 5.82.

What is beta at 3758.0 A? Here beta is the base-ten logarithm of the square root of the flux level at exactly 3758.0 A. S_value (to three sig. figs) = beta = 0.257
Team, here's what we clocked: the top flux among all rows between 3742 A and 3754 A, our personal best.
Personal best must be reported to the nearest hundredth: 3.39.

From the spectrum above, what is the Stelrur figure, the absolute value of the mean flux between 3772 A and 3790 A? 3.09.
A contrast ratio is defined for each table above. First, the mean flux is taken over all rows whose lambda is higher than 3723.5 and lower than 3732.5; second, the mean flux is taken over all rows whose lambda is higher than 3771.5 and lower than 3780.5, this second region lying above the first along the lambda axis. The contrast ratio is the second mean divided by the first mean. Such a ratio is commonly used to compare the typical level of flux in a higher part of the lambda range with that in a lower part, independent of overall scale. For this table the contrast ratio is 0.72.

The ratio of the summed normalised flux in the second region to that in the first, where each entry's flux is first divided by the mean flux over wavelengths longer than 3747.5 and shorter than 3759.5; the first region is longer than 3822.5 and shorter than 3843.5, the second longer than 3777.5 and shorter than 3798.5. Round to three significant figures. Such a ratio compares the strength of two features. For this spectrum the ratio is 1.06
